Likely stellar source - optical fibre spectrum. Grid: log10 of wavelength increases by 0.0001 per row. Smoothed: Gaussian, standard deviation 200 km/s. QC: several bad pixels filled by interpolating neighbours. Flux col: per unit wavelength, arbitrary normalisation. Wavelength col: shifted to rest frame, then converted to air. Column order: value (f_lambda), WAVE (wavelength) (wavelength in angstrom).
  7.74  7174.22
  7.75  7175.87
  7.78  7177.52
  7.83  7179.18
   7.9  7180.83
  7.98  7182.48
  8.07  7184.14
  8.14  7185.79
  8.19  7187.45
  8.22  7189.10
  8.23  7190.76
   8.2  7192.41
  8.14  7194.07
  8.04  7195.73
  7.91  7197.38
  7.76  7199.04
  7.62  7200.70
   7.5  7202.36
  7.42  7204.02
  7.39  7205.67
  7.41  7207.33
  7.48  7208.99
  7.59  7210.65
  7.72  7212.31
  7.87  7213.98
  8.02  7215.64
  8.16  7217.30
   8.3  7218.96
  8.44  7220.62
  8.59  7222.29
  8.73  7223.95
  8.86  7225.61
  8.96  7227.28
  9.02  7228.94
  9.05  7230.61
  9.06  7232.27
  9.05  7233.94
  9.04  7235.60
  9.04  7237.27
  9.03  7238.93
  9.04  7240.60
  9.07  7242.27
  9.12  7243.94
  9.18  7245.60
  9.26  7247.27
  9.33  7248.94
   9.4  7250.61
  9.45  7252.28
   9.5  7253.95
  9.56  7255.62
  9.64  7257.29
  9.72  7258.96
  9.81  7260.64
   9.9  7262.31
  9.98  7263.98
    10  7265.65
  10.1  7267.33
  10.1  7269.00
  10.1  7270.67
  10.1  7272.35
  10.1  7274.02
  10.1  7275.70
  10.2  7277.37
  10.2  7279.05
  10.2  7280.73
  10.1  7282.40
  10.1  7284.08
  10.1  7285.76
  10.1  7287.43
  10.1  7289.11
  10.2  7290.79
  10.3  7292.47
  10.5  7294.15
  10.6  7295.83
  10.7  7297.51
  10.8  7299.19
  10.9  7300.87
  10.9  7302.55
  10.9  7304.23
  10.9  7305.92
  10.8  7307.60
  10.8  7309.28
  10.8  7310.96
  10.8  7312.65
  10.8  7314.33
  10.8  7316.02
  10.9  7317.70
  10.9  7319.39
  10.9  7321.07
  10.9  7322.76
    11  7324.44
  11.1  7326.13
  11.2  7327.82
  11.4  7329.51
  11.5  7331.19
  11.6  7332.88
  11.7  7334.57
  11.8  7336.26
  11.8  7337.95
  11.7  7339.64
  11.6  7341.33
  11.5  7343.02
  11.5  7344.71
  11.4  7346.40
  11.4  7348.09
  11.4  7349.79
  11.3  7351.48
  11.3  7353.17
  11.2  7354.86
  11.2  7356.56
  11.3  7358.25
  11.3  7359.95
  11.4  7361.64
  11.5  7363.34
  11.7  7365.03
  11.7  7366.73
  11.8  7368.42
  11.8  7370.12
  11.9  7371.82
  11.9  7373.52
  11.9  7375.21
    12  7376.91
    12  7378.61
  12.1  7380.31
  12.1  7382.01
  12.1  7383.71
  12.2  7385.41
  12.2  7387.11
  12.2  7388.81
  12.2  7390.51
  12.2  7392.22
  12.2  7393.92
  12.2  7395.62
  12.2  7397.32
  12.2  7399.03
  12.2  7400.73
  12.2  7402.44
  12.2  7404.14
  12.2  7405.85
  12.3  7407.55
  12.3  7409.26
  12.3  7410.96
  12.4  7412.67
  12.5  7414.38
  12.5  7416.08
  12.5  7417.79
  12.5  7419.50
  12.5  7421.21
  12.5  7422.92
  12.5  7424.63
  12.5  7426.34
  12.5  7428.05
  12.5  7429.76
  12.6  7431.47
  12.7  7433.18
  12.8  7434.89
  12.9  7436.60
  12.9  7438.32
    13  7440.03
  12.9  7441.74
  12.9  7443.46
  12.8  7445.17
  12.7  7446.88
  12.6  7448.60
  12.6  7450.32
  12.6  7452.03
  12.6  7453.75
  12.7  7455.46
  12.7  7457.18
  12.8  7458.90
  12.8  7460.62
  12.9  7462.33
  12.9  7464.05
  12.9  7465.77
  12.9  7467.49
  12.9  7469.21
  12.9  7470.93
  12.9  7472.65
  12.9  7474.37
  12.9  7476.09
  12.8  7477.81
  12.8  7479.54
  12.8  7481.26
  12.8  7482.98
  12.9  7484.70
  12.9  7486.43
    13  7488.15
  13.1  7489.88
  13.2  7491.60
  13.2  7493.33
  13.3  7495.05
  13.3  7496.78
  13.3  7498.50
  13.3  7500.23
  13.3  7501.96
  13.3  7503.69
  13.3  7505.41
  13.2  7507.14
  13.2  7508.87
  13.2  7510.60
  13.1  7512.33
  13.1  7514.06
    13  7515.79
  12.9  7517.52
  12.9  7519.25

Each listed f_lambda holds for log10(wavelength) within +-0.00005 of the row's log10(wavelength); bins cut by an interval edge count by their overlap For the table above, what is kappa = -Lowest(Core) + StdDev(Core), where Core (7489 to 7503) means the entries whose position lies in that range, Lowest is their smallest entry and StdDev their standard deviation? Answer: -13.0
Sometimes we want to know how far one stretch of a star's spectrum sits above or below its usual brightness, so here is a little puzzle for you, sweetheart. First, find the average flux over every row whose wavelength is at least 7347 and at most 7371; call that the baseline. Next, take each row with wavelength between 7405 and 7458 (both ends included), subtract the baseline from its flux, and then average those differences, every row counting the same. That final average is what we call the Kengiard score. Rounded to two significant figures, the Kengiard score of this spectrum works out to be 1.1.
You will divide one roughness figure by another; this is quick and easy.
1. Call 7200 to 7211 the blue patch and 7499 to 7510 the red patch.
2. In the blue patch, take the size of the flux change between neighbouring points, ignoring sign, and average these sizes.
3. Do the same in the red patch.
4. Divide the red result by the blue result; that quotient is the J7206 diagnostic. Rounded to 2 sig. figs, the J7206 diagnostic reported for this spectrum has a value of 0.28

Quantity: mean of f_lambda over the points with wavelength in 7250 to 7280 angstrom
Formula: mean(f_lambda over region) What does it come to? 9.9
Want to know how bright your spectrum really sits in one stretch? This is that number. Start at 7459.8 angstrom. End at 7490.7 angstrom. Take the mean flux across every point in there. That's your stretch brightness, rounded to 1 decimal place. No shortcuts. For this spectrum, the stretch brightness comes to 12.9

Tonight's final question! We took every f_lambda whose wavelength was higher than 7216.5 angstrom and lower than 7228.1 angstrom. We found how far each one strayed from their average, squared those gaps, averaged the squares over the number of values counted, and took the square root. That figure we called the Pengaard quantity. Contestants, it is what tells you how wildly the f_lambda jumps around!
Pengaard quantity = 0.27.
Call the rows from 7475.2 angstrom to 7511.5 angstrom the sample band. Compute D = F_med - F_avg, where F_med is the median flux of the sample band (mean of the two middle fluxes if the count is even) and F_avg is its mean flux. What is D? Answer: 0.100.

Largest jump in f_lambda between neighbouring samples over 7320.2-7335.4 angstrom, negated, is -0.20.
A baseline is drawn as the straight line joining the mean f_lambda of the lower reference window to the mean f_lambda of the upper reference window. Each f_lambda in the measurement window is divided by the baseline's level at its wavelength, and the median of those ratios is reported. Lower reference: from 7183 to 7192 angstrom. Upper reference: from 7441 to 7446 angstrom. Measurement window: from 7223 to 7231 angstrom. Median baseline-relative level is 1.007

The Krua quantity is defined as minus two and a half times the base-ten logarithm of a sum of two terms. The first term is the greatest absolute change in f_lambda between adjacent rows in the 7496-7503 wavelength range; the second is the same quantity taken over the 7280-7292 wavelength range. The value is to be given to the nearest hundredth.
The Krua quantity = 2.50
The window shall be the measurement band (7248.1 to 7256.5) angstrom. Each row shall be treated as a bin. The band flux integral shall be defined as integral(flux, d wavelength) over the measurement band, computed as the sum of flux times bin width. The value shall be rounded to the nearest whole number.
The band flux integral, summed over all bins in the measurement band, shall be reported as 79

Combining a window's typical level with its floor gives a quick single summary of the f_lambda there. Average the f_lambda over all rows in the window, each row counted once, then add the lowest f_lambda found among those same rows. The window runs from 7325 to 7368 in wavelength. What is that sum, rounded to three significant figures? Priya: 22.6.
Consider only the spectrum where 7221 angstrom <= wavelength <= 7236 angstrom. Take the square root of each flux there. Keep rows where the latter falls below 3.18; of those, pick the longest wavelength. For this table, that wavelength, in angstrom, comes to 7235.60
